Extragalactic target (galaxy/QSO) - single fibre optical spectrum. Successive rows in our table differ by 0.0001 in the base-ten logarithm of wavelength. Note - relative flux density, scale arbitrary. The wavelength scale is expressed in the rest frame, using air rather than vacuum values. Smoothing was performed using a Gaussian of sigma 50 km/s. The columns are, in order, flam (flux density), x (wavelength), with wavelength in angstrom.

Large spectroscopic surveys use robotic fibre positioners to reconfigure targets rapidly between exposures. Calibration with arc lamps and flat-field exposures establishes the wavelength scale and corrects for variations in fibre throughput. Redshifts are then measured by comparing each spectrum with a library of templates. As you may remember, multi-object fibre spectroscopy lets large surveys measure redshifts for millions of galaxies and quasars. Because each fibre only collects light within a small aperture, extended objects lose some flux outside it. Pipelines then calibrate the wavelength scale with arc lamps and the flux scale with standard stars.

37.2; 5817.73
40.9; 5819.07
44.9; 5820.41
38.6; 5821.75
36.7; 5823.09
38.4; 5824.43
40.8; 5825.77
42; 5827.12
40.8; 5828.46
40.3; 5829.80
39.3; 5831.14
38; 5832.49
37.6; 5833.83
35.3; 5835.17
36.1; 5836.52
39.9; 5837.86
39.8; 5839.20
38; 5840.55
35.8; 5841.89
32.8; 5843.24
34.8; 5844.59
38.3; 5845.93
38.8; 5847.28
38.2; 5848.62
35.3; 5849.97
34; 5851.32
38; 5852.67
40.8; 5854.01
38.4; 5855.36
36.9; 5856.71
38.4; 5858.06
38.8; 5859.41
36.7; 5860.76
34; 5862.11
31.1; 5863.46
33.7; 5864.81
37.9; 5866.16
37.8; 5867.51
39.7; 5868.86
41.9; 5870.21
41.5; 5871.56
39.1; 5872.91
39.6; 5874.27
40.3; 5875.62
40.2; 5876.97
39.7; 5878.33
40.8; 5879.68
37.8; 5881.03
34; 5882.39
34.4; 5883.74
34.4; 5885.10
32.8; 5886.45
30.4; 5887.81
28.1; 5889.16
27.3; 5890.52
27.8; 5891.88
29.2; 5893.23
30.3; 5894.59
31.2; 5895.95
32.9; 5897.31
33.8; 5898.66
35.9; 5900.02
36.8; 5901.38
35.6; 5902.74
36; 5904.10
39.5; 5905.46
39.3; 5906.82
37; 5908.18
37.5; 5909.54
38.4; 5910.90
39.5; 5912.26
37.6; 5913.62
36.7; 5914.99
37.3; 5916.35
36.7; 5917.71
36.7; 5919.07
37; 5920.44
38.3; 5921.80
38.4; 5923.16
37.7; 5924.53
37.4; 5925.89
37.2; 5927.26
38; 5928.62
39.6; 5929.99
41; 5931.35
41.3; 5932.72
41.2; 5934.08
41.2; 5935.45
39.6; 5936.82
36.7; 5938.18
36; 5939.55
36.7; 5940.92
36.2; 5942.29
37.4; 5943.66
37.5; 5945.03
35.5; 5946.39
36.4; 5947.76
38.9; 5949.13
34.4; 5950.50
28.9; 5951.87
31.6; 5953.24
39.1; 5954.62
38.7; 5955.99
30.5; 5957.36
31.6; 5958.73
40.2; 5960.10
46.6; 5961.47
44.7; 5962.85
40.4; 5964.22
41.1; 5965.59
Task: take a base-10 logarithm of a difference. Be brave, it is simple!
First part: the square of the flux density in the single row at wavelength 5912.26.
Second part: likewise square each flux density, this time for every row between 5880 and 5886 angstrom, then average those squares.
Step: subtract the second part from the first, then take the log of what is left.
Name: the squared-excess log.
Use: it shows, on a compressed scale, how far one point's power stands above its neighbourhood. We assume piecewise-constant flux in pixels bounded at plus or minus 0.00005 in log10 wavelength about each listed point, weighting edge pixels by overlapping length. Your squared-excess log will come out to 2.5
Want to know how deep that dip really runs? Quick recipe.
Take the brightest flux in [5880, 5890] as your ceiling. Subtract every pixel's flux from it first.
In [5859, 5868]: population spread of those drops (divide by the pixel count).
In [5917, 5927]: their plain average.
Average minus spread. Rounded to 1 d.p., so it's -2.3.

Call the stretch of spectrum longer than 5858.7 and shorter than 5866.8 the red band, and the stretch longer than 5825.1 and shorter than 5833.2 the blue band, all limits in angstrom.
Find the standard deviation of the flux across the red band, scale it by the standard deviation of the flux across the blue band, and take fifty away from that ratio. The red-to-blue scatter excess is -48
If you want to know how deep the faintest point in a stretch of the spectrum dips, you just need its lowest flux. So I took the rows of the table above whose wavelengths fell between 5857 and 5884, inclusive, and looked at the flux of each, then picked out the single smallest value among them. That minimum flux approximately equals 31.1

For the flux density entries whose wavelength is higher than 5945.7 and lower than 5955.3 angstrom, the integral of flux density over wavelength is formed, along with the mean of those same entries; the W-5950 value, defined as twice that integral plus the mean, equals 706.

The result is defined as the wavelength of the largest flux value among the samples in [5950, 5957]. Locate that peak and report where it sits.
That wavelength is 5954.62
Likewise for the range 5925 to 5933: 5932.72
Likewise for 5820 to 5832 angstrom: 5820.41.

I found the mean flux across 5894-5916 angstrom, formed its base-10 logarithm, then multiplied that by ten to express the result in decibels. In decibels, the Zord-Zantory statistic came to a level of 15.6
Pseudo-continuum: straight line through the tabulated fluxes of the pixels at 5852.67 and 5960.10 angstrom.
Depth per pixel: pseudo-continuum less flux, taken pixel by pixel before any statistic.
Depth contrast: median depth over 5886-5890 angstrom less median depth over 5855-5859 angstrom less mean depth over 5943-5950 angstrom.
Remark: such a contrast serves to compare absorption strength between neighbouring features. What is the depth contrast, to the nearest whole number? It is 6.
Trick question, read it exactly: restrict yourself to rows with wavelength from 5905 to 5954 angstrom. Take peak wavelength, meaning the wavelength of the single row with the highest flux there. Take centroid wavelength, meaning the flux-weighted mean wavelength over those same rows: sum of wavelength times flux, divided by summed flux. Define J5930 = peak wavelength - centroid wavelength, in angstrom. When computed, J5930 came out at 3.8 angstrom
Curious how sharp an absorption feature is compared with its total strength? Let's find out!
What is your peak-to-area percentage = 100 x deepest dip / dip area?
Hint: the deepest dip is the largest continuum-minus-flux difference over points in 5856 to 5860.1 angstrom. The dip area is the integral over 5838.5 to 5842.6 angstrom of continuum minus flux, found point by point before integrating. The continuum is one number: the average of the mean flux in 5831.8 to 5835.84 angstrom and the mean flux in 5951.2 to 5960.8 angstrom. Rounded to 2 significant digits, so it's 14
